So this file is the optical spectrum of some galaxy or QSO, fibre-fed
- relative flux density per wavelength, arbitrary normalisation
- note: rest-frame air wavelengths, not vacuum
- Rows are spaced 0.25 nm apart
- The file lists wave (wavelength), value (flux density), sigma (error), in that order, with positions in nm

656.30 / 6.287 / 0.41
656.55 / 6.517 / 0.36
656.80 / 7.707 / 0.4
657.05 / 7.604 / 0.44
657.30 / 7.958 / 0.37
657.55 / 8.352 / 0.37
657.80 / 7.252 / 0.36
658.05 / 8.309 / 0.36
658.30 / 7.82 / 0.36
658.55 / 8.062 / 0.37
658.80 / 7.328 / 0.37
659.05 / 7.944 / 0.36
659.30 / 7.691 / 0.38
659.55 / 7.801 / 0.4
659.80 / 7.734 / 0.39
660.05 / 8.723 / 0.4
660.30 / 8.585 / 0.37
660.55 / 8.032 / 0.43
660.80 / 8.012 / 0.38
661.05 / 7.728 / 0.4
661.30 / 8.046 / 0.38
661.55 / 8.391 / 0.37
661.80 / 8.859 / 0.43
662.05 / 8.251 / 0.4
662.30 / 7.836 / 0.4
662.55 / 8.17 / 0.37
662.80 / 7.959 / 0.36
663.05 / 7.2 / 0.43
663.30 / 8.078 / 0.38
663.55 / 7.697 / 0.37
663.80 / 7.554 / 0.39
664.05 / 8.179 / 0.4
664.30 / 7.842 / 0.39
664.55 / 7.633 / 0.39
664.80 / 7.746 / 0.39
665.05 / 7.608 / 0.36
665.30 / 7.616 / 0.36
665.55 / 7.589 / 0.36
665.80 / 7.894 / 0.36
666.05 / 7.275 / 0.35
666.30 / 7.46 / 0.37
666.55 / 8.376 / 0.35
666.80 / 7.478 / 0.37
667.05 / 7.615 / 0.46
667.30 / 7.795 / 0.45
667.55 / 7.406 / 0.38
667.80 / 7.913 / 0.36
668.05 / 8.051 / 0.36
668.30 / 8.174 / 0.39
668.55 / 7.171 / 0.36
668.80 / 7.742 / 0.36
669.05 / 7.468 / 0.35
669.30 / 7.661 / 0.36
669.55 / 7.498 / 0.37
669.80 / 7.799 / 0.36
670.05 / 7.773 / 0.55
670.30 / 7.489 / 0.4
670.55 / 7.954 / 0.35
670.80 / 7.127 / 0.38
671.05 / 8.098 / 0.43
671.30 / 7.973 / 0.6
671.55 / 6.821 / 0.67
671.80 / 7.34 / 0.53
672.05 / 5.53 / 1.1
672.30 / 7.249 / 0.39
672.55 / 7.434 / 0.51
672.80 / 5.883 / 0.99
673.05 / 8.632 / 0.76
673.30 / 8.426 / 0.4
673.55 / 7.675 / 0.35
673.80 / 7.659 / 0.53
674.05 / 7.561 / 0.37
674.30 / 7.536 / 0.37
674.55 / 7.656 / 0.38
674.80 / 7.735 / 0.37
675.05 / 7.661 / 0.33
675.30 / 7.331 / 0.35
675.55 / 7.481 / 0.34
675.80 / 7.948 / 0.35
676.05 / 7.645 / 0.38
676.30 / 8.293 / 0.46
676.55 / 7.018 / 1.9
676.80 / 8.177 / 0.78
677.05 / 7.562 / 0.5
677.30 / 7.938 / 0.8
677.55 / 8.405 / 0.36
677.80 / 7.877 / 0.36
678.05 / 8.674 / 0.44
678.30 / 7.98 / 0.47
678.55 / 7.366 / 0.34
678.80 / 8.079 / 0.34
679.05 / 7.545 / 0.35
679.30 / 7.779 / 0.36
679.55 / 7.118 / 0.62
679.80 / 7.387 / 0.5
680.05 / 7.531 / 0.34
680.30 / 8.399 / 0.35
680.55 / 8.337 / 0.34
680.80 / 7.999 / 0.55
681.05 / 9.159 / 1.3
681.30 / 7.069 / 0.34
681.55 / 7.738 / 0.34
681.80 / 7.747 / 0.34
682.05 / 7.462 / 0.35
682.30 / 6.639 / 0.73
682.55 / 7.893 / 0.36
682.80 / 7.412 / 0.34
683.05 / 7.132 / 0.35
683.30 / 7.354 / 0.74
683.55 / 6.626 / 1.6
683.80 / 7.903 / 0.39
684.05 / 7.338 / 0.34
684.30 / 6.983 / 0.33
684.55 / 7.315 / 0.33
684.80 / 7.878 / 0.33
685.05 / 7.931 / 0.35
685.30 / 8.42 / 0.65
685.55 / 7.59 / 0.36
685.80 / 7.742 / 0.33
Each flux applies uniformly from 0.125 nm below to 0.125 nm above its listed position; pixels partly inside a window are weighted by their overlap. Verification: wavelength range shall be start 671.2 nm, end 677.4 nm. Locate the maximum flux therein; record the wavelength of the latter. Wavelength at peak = 673.05 nm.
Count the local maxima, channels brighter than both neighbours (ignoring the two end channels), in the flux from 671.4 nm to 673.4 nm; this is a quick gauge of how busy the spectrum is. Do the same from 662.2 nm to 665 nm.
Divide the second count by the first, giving 1.0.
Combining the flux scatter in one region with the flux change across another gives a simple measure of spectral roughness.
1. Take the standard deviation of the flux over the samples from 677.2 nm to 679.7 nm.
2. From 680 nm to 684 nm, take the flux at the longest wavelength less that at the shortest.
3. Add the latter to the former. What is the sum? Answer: 0.8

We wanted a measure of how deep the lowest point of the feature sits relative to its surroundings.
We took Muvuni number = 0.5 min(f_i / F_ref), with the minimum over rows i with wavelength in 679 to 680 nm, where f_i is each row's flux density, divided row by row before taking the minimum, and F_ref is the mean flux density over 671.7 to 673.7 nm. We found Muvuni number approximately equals 0.489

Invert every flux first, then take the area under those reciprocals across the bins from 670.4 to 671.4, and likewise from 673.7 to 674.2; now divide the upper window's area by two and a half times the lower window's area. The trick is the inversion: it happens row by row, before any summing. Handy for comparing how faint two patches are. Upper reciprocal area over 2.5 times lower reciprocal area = 0.2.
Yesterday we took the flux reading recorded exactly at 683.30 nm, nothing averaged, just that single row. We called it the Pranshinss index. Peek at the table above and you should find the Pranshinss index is 7.354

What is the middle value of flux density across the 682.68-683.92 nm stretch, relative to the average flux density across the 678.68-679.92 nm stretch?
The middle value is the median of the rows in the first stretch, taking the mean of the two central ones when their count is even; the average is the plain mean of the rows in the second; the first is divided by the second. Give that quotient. 0.97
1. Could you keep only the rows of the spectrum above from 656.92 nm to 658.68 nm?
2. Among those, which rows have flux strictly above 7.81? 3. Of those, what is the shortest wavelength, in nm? 657.30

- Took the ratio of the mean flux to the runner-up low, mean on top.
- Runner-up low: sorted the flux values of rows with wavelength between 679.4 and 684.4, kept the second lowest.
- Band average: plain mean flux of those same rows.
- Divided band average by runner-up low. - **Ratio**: 1.14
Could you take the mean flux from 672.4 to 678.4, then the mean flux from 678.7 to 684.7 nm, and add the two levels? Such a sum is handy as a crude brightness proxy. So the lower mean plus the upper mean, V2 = 15.3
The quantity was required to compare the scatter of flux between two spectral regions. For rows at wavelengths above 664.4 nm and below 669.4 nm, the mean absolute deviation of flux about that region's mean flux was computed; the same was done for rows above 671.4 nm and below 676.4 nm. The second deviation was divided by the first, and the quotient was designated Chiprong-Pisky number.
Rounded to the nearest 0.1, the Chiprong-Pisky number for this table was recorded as 2.1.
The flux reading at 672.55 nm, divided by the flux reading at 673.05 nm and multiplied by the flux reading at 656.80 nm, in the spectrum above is 6.64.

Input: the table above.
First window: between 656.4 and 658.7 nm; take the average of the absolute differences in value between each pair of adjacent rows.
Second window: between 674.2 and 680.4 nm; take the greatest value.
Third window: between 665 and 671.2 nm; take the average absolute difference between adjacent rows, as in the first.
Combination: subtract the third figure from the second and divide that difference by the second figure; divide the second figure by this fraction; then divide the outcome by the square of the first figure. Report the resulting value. 24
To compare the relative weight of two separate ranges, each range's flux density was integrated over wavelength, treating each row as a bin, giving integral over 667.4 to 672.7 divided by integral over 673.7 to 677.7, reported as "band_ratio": 1.3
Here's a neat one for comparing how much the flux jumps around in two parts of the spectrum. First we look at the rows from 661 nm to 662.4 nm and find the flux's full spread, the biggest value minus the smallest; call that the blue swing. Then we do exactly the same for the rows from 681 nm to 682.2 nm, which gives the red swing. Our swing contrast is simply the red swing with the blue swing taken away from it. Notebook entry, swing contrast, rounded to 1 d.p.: 1.0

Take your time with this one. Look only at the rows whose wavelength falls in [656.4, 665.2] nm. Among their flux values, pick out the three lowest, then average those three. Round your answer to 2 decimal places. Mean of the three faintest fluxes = 6.99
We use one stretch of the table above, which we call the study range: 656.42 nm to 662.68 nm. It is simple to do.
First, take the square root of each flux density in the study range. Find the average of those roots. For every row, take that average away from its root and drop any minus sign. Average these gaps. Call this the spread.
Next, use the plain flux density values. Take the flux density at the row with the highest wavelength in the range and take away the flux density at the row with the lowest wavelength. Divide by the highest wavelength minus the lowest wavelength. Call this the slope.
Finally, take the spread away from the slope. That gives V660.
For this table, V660 0.21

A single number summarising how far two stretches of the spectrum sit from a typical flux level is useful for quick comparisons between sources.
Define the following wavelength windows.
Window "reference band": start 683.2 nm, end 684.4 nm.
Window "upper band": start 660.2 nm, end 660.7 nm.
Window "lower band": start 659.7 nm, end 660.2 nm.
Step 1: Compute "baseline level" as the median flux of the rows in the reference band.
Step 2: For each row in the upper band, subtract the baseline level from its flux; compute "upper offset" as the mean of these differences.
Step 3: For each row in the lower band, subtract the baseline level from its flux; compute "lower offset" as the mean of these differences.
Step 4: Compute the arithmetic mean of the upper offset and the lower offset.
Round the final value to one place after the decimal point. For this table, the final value 0.9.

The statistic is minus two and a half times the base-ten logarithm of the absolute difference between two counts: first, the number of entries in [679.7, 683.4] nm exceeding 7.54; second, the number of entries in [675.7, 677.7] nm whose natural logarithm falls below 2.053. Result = -1.5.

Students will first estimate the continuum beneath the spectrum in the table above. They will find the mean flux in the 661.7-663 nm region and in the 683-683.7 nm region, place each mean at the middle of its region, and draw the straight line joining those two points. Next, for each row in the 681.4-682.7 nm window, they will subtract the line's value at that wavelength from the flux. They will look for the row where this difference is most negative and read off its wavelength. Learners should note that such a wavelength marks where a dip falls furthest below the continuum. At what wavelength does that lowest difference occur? 682.30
